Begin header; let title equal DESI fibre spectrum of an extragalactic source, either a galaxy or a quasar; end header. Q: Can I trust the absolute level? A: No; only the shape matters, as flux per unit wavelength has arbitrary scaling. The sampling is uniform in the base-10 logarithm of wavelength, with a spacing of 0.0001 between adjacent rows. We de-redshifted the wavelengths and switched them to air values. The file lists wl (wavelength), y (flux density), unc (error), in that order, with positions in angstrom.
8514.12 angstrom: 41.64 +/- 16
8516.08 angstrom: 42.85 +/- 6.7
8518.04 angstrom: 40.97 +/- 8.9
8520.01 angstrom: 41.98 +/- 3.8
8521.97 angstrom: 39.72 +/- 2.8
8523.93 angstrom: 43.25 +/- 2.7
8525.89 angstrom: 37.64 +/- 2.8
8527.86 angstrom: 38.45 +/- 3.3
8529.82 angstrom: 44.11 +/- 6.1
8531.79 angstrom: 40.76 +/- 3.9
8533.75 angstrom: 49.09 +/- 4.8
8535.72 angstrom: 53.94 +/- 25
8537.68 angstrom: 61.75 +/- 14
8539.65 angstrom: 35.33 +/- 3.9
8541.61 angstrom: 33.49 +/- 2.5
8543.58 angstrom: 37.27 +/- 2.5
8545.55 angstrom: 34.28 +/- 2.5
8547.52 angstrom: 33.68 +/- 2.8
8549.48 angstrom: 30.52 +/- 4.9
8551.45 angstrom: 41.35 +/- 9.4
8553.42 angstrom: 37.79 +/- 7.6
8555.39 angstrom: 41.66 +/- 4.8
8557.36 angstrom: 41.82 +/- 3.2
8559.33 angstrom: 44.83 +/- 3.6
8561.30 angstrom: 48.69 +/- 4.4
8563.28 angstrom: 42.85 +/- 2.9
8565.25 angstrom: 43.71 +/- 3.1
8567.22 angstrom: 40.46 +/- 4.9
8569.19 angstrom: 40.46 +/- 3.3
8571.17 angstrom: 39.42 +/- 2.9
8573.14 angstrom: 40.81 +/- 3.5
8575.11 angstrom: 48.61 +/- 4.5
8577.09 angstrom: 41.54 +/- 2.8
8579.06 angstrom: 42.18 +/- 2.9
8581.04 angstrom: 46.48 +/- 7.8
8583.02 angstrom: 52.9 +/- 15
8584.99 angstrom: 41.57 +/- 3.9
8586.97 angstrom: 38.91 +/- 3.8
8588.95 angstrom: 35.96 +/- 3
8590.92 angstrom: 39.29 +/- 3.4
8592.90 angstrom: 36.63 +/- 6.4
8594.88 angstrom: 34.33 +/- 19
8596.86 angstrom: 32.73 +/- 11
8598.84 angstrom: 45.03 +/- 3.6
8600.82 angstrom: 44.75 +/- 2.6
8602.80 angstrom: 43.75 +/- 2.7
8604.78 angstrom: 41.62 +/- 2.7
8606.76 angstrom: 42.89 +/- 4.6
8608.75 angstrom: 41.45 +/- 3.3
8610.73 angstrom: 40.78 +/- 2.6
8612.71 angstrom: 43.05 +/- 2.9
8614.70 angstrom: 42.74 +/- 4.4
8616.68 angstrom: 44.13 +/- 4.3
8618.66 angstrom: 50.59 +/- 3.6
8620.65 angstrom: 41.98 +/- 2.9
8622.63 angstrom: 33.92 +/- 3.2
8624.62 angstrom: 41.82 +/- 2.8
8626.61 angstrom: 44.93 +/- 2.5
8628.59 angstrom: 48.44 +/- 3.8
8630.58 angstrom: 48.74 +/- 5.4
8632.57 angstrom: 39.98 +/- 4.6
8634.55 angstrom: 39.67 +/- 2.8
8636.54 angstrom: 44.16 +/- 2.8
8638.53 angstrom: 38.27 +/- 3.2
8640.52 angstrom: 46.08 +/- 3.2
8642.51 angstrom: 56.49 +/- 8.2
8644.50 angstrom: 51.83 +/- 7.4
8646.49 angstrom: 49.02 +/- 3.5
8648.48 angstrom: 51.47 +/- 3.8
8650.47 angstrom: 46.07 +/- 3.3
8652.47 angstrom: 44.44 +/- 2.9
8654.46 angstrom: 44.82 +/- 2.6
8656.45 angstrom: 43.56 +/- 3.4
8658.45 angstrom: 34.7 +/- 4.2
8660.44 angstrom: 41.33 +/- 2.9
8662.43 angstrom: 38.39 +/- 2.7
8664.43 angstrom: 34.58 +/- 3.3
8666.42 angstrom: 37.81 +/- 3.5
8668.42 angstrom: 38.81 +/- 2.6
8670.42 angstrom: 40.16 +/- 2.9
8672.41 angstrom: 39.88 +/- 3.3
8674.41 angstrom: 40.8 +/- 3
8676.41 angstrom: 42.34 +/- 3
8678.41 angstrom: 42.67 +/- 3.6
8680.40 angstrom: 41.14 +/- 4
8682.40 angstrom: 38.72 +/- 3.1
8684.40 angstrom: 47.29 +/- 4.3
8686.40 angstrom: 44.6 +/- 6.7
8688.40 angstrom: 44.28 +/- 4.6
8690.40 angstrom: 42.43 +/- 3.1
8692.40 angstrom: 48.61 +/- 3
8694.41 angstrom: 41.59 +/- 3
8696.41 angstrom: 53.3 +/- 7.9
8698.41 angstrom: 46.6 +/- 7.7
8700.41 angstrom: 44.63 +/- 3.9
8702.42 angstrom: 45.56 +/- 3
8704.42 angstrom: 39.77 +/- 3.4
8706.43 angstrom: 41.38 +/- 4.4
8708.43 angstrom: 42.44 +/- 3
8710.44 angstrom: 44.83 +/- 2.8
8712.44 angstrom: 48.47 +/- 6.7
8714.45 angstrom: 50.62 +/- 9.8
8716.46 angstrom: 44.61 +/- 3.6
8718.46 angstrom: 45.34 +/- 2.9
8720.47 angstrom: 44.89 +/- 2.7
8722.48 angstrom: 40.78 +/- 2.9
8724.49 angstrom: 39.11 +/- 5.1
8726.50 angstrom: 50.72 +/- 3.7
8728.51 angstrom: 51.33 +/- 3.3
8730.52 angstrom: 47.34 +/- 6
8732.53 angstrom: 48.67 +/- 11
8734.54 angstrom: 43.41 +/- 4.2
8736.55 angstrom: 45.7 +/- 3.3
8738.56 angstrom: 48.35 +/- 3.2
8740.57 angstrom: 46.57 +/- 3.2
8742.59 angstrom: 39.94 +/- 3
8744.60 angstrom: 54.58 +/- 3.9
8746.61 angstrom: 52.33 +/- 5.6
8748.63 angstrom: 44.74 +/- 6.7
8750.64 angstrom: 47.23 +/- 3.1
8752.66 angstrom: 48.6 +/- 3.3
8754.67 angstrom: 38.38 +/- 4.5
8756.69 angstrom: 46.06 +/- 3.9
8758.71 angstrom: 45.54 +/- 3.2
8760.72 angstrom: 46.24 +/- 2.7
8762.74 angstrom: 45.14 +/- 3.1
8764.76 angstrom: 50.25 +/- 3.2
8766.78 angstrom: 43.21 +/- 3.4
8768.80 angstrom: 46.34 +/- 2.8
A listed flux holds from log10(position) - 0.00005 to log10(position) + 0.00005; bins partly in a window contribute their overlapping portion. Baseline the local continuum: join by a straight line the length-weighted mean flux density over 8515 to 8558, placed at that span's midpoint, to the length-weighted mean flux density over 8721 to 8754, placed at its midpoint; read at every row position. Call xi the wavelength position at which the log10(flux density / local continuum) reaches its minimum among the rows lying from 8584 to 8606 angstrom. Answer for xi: 8596.86 angstrom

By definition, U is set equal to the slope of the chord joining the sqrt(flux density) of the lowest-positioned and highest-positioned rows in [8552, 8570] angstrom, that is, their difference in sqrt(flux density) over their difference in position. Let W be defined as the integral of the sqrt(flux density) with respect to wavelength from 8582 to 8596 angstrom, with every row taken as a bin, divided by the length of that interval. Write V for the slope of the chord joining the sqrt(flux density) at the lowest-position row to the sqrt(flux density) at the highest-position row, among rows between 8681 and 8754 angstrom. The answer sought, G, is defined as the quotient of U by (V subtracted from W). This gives 0.002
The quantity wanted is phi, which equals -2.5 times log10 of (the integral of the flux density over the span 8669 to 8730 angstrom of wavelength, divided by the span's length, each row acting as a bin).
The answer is -4.12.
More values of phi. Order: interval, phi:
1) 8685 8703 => -4.15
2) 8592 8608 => -4.01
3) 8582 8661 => -4.09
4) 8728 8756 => -4.18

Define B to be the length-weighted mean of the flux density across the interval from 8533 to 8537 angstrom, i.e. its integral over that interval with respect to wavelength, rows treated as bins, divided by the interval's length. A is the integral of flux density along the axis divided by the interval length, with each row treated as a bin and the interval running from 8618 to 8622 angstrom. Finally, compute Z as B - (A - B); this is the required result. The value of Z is 60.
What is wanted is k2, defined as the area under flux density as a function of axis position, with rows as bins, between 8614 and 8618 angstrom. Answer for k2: 177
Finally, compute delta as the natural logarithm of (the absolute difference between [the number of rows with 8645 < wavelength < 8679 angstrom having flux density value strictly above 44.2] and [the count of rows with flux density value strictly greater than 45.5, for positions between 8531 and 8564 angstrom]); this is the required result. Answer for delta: 0.0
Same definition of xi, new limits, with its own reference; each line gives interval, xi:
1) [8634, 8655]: 8638.53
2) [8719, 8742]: 8724.49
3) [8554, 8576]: 8571.17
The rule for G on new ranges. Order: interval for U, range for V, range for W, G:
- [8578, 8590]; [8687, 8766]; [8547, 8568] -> -0.008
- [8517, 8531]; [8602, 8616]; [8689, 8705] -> 0.003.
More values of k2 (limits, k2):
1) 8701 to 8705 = 173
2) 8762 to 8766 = 190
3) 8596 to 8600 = 157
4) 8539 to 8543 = 139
